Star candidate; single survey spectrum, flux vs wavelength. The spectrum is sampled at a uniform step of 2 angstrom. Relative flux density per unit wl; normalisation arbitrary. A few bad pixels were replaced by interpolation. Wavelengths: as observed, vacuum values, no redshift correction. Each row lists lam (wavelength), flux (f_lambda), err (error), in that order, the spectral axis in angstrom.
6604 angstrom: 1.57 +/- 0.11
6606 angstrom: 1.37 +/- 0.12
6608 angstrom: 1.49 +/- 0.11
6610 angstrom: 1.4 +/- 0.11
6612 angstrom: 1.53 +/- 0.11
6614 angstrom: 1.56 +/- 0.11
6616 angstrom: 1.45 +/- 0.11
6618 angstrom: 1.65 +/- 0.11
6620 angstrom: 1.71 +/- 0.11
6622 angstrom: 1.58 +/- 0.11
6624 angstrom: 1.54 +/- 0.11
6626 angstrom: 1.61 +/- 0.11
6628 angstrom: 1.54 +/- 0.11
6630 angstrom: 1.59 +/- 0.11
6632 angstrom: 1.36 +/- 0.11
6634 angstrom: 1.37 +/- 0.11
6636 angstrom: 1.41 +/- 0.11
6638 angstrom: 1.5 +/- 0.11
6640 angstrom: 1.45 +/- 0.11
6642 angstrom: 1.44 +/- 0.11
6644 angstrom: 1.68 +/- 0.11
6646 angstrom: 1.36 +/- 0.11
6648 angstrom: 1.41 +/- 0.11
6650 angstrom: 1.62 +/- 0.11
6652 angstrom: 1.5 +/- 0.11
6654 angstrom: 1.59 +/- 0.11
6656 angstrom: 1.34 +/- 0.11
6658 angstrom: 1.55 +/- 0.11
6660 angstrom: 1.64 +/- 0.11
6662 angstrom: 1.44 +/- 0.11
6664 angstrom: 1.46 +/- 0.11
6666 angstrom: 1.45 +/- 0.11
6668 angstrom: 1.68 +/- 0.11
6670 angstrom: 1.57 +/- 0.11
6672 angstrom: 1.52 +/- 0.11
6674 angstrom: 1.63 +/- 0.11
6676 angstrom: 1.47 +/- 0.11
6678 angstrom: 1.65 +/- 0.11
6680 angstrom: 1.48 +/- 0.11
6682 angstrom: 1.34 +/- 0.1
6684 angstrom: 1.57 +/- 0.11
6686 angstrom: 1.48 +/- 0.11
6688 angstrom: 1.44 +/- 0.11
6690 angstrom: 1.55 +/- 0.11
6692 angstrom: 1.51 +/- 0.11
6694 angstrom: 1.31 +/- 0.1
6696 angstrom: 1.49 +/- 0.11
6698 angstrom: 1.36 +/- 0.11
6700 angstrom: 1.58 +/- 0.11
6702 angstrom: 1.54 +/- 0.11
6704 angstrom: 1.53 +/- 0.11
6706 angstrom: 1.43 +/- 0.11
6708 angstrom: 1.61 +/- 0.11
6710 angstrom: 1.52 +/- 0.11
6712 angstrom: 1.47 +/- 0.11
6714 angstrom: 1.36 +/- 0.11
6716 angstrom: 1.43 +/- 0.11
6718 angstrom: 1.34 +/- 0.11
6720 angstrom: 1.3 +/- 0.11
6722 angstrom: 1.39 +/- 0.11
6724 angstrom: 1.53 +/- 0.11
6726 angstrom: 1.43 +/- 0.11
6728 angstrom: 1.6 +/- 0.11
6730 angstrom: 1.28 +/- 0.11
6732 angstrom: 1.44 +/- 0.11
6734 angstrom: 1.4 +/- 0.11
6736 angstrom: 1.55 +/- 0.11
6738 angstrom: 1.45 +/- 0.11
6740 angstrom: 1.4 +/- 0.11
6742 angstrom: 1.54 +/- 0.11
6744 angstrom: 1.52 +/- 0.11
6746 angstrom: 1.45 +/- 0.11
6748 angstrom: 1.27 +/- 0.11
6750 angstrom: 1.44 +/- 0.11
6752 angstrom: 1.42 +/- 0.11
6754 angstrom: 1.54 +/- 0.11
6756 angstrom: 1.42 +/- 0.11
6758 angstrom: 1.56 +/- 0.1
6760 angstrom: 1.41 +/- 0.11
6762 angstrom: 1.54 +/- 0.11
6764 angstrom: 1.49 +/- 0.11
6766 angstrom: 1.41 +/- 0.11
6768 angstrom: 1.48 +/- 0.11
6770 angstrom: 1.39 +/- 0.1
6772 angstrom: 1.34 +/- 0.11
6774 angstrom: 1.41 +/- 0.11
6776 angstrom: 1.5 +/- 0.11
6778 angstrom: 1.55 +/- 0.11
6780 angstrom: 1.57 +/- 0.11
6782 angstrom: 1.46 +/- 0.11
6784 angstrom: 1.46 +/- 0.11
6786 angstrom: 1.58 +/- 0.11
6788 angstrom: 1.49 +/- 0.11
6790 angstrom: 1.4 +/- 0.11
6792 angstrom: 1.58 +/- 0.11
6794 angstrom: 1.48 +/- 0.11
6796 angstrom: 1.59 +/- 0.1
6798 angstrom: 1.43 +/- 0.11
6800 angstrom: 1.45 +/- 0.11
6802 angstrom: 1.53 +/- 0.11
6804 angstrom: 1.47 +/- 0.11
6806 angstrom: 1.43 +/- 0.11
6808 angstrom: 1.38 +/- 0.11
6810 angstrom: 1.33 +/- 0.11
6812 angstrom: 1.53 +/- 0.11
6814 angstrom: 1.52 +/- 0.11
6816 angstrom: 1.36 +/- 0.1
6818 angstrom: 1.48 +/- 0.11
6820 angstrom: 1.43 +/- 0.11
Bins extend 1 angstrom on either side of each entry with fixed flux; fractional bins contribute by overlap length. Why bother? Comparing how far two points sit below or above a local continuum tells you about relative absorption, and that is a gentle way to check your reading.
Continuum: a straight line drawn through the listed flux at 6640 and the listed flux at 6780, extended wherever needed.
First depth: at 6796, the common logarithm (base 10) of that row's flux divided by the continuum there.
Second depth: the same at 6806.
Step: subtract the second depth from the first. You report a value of 0.048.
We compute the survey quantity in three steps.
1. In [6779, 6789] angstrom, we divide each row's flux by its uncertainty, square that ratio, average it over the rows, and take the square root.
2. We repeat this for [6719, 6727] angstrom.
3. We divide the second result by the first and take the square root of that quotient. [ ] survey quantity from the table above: 0.97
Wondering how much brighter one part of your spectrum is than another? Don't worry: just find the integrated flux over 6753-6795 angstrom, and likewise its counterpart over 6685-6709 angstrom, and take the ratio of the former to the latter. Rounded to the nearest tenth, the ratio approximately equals 1.7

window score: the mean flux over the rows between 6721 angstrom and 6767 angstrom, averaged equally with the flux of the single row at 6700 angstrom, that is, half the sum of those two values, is 1.52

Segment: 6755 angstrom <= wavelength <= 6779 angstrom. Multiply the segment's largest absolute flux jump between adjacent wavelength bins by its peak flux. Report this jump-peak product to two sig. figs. 0.23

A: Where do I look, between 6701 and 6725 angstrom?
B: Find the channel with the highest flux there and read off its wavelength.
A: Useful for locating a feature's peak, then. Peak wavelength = 6708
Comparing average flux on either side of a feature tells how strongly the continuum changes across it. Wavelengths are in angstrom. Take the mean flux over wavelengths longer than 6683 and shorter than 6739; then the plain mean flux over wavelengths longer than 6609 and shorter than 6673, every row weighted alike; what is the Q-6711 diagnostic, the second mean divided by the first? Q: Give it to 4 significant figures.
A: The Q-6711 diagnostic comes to 1.038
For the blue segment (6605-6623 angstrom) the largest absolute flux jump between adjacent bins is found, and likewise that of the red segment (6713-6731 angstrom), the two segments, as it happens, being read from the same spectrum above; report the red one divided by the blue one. 1.6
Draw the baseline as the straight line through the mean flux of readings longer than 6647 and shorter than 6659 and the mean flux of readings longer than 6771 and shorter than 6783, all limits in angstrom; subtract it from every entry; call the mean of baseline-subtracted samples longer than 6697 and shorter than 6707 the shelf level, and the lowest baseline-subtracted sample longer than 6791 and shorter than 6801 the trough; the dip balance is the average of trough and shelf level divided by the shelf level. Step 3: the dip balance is 11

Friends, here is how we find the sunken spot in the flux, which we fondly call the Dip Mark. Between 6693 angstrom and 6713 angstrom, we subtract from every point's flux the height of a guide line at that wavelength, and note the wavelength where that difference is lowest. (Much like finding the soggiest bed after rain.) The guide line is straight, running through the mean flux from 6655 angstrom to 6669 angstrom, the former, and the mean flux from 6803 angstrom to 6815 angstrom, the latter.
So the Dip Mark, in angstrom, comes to 6694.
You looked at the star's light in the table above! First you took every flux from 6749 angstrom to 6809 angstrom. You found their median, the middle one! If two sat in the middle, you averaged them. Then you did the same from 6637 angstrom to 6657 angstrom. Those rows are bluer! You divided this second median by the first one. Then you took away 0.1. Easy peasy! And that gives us 0.907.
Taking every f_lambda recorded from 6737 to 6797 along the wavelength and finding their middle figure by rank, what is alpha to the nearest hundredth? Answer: 1.47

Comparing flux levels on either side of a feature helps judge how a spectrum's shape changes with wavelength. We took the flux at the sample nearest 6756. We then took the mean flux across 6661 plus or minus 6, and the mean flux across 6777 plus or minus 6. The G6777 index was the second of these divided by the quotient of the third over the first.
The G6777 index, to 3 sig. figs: 1.43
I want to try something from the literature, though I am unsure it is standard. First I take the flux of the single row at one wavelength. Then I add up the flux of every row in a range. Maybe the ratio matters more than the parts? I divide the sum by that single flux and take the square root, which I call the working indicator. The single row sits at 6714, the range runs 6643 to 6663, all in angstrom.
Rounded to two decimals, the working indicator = 3.34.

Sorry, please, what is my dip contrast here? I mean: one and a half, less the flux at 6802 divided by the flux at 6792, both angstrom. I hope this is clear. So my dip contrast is 0.53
